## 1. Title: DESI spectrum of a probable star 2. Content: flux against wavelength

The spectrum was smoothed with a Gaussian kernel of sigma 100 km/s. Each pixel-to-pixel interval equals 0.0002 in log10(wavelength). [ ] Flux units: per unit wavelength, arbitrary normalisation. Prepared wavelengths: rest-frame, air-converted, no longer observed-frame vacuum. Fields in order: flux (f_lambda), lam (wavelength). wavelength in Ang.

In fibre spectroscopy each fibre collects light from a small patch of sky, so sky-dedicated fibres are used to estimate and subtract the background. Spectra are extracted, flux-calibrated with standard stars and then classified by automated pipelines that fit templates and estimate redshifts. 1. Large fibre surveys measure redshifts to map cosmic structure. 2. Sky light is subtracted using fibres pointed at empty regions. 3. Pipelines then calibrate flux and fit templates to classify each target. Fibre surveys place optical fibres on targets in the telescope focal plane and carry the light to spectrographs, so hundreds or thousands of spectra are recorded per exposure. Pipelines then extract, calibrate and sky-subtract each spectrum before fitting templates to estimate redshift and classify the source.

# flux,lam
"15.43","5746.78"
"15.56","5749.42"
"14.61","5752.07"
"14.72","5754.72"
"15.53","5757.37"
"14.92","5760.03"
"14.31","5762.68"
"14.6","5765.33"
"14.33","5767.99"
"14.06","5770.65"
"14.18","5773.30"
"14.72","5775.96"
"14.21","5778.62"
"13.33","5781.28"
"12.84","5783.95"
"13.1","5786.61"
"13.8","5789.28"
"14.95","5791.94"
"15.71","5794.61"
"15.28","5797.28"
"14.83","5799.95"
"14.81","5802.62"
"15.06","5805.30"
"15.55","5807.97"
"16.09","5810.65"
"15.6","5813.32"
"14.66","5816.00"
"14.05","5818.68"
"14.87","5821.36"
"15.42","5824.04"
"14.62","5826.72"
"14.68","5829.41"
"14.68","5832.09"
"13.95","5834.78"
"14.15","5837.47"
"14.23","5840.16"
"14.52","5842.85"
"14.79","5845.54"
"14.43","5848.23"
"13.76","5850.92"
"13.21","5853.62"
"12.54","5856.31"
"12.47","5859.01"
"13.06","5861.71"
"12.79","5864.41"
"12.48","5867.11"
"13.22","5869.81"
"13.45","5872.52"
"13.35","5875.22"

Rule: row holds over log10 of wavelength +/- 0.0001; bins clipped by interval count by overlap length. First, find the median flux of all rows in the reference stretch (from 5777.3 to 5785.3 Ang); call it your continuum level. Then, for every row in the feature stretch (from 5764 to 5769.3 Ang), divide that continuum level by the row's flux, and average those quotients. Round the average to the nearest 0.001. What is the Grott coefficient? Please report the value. 0.922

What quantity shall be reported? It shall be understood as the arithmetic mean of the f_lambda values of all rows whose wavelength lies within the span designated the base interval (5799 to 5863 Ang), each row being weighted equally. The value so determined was 14.4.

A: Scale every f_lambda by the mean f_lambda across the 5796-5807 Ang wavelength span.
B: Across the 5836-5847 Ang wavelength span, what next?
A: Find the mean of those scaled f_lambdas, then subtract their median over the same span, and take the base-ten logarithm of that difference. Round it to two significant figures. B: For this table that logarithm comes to -2.5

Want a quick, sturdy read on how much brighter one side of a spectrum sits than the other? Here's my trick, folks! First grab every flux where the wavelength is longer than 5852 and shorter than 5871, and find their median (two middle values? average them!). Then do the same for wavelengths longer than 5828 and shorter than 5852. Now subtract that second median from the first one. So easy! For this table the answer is -1.6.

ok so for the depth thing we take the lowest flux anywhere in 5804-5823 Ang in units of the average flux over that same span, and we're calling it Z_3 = 0.93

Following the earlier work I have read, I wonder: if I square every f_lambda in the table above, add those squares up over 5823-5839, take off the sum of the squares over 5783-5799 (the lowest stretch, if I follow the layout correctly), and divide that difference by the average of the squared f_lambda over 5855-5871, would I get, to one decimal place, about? 0.3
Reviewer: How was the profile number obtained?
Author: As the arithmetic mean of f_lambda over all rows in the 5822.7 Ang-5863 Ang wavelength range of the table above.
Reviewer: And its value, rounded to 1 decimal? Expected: 14.0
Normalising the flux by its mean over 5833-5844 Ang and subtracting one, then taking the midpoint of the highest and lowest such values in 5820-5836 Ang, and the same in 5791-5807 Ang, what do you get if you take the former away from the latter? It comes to 0.040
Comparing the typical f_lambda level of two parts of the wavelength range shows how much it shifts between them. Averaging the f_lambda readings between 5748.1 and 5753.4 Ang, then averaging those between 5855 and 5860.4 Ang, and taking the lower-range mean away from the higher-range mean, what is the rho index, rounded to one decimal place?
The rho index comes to -2.6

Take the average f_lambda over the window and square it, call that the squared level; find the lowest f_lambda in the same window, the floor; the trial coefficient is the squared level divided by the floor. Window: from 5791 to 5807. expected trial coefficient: 15.4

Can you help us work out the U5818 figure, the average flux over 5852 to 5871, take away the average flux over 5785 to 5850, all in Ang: -1.9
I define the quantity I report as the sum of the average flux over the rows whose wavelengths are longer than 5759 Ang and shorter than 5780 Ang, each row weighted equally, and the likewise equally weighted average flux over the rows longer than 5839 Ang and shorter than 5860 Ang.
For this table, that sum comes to 28.2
